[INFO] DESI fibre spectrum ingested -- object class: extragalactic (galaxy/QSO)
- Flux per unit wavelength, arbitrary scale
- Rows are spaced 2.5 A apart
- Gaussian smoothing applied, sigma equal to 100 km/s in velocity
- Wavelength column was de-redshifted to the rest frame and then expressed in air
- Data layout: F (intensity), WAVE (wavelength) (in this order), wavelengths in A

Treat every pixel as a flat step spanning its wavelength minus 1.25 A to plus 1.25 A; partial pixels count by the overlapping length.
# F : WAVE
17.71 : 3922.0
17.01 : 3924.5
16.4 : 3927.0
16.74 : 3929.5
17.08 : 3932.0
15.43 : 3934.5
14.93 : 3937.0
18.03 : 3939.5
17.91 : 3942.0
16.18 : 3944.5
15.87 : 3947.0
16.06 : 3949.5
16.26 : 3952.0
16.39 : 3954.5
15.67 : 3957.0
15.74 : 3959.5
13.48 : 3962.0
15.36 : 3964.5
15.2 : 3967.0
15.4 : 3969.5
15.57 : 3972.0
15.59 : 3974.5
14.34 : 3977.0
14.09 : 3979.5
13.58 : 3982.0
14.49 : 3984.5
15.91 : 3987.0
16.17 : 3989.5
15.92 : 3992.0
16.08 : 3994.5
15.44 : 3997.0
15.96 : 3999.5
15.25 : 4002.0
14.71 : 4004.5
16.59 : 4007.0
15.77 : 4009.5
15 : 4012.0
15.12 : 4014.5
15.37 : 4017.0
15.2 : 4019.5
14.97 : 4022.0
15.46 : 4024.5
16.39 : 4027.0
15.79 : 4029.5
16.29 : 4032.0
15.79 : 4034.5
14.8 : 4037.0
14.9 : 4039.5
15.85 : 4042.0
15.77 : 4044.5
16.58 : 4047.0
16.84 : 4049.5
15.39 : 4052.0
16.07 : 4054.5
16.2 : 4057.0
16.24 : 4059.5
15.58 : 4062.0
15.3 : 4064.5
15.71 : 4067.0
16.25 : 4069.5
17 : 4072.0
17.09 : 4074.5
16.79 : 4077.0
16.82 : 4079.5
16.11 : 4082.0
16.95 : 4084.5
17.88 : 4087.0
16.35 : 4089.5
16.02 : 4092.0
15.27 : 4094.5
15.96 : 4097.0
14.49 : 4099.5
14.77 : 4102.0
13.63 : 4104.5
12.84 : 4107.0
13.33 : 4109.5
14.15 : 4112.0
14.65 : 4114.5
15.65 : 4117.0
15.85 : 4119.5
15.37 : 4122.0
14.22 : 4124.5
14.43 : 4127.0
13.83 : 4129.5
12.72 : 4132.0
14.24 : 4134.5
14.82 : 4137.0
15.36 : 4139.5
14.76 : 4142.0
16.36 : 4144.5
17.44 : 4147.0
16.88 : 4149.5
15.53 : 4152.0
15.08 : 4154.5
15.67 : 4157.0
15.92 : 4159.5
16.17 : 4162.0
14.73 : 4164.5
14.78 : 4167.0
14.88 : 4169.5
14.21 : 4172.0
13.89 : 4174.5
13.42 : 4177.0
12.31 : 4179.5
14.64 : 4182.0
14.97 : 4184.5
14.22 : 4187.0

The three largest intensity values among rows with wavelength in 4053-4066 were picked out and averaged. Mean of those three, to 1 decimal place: 16.2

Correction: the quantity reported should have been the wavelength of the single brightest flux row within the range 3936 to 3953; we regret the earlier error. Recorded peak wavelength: 3939.5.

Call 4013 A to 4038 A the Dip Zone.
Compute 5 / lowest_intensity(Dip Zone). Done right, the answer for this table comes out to 0.338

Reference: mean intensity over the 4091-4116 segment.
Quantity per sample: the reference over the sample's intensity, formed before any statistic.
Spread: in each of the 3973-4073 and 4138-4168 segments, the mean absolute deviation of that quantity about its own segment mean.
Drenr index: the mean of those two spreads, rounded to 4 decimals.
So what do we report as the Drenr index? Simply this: 0.0378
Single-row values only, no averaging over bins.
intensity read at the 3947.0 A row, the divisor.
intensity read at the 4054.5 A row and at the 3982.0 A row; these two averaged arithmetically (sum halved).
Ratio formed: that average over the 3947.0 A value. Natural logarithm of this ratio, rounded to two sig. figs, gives -0.068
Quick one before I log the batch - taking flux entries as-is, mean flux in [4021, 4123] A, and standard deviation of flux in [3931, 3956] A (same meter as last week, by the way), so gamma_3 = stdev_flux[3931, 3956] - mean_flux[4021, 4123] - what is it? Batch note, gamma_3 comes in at -14.7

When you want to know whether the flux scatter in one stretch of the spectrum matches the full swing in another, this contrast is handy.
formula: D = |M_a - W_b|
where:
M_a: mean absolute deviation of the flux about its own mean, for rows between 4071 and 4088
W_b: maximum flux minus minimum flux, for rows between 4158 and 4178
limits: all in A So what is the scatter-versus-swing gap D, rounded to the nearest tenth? 2.4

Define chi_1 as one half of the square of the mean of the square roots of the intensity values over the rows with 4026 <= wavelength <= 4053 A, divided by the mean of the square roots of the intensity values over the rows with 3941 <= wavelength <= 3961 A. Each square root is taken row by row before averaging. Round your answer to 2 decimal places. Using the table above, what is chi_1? 1.97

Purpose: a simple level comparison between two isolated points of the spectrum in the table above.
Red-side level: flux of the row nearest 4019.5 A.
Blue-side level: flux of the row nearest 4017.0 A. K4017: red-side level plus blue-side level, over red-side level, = 2.01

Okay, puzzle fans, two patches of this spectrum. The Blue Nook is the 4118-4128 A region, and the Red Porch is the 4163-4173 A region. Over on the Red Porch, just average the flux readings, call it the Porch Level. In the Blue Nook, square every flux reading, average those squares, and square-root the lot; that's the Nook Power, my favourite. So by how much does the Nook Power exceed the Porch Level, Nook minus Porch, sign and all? 0.3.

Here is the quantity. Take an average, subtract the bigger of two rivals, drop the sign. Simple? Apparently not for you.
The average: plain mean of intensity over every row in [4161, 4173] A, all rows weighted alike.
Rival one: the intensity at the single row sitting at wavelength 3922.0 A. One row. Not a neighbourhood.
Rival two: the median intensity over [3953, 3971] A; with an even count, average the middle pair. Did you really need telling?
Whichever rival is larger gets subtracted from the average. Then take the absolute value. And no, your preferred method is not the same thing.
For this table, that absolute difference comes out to 2.8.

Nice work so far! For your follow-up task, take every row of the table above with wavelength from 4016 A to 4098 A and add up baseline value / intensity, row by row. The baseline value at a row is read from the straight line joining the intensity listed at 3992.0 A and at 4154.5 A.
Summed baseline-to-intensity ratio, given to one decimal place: 32.1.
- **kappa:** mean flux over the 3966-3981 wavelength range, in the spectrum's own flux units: 15.0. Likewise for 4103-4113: 13.5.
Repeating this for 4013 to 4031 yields 15.5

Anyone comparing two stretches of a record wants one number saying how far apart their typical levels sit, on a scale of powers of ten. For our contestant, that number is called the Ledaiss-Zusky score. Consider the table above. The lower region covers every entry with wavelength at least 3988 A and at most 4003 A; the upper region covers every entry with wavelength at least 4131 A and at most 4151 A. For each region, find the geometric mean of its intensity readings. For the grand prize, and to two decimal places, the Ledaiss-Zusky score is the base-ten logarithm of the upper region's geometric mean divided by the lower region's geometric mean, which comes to -0.02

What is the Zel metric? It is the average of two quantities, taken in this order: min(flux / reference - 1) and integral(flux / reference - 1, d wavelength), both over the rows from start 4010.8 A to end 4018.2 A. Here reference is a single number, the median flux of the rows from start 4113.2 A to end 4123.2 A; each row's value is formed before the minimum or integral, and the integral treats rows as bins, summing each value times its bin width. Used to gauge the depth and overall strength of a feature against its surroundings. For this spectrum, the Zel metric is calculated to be -0.10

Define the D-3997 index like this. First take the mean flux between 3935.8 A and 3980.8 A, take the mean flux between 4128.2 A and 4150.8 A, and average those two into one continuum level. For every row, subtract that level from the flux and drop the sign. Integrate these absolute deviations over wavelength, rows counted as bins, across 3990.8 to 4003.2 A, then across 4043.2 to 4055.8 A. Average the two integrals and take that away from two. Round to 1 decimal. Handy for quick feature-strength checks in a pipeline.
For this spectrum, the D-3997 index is -4.9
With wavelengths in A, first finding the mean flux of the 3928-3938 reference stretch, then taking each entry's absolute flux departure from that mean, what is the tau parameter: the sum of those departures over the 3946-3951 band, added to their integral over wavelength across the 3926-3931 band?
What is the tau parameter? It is 2.8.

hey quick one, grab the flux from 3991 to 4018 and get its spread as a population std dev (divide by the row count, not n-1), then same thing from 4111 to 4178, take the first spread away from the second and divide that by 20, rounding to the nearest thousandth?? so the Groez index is 0.026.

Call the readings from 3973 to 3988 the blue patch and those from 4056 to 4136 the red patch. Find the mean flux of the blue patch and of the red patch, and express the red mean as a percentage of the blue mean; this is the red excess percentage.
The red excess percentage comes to 105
